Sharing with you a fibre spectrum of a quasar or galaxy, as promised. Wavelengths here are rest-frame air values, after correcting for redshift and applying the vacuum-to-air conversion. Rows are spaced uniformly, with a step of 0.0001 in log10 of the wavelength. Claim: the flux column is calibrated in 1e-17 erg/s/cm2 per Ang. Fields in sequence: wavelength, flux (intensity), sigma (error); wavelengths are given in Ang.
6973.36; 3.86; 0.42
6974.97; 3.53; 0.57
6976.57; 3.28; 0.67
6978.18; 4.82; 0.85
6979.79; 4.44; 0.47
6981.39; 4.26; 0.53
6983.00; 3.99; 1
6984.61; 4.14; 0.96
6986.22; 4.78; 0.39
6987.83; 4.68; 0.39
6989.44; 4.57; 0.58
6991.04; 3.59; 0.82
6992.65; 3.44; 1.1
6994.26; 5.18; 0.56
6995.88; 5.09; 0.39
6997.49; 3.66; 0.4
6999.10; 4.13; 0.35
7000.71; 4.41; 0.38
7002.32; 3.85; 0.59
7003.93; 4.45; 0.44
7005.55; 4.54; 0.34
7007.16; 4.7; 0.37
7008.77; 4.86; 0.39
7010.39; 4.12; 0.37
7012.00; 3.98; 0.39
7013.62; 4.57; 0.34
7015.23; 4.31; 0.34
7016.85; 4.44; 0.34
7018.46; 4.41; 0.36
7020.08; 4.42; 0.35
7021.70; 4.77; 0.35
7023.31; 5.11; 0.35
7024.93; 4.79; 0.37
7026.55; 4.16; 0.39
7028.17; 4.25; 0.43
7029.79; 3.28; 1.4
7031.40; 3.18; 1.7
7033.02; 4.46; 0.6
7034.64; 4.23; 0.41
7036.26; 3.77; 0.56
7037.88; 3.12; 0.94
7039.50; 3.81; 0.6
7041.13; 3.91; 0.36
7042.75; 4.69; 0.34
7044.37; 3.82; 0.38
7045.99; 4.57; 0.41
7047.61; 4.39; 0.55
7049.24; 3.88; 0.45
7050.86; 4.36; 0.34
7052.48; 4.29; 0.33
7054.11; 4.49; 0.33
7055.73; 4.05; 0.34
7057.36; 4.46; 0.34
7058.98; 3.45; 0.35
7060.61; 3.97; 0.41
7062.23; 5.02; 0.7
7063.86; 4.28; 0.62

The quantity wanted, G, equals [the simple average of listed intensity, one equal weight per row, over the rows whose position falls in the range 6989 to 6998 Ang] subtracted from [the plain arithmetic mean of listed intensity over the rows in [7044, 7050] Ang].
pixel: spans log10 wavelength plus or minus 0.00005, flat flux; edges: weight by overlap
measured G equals -0.1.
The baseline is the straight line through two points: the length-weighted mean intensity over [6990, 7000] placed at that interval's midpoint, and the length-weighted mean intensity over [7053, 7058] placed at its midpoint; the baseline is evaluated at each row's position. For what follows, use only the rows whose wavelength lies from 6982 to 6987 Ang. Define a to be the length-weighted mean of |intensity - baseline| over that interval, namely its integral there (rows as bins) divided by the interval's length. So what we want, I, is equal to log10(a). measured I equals -0.58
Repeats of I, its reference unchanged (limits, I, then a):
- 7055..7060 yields -0.37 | 0.43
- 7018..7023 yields -0.45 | 0.35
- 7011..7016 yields -0.66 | 0.22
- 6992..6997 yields -0.07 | 0.86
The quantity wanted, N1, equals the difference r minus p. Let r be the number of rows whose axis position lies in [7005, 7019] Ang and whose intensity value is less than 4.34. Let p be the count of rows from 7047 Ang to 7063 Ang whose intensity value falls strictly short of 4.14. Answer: -1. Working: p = 4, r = 3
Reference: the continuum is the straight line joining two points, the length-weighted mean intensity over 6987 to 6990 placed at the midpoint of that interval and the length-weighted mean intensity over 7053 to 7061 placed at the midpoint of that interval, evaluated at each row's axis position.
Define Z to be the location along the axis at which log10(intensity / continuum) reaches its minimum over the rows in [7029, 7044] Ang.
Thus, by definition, 7037.88 Ang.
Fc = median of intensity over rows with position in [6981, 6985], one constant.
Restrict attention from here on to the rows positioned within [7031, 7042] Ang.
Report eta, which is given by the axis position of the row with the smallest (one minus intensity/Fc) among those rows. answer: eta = 7033.02 Ang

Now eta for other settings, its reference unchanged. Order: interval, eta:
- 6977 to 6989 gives 6978.18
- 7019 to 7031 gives 7023.31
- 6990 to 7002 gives 6994.26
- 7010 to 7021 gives 7013.62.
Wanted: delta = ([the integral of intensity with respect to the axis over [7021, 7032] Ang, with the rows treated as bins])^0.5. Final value 6.83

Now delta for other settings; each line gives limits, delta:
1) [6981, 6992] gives 6.86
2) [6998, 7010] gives 7.26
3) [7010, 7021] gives 6.90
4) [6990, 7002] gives 7.11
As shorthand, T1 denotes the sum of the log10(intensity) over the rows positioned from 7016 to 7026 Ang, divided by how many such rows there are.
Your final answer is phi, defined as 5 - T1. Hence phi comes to 4.33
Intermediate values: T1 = 0.667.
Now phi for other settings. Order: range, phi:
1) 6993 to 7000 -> 4.35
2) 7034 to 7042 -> 4.43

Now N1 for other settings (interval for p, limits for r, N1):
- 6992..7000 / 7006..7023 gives 0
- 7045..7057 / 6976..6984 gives 1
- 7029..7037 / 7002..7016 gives 1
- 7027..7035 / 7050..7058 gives 0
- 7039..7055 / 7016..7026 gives -4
